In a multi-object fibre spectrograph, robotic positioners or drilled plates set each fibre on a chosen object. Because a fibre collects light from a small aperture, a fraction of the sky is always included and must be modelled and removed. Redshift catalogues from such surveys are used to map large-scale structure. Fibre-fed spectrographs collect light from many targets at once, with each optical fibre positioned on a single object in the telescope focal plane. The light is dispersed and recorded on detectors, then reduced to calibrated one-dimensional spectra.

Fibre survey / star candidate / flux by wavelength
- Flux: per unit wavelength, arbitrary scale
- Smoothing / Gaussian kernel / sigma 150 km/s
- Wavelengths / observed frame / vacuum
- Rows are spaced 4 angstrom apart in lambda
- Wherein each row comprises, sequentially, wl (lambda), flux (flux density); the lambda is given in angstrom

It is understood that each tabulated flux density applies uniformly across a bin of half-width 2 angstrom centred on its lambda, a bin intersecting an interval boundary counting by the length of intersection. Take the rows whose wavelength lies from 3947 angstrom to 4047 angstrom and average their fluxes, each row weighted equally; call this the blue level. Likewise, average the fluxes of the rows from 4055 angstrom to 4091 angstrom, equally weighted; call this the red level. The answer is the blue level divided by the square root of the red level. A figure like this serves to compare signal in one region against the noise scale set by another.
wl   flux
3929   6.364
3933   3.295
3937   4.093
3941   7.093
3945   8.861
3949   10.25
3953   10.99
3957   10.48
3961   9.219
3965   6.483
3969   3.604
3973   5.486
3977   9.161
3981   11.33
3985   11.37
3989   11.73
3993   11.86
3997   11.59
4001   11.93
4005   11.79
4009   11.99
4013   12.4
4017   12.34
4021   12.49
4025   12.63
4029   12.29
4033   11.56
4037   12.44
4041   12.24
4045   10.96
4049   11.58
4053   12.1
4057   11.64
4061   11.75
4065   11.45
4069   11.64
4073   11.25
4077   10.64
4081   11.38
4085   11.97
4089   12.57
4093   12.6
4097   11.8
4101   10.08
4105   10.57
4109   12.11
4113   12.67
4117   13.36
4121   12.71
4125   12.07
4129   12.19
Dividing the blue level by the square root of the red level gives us 3.16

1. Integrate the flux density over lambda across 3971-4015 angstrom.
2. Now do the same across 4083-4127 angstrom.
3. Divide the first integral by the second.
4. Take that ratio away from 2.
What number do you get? 1.09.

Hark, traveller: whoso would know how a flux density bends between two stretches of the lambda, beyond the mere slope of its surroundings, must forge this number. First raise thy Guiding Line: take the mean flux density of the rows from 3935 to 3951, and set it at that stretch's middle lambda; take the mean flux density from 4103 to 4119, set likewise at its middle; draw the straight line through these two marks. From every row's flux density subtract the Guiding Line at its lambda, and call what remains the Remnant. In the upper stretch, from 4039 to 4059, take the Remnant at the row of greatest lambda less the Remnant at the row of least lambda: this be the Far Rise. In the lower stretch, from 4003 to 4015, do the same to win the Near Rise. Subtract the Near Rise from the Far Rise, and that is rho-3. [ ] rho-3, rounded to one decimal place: -1.4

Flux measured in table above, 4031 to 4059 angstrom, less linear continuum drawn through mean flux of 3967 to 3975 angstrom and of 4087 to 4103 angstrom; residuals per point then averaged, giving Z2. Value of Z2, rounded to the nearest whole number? 3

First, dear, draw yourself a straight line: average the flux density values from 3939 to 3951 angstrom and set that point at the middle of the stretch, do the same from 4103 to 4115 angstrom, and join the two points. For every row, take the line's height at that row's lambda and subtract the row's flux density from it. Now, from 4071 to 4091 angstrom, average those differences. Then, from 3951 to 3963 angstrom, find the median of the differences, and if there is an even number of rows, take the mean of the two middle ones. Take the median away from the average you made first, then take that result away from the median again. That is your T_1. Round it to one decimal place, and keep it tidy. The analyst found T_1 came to -2.7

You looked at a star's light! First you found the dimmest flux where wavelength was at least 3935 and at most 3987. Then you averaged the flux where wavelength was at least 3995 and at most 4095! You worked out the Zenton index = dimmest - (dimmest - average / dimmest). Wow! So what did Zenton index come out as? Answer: 3.3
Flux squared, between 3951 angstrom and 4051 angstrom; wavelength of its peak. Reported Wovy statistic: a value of 4025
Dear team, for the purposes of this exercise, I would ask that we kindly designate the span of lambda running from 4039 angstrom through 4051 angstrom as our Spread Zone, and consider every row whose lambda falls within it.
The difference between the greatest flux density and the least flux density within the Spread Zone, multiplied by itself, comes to 1.6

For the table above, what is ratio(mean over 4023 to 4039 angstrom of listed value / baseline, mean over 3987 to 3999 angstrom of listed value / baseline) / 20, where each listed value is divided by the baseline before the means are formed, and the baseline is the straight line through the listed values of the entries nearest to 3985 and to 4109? 0.051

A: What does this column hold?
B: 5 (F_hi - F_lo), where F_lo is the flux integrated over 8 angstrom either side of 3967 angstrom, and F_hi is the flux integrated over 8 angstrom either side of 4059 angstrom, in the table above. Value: 443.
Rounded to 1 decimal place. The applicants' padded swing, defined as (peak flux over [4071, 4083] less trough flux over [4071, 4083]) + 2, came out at 2.7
